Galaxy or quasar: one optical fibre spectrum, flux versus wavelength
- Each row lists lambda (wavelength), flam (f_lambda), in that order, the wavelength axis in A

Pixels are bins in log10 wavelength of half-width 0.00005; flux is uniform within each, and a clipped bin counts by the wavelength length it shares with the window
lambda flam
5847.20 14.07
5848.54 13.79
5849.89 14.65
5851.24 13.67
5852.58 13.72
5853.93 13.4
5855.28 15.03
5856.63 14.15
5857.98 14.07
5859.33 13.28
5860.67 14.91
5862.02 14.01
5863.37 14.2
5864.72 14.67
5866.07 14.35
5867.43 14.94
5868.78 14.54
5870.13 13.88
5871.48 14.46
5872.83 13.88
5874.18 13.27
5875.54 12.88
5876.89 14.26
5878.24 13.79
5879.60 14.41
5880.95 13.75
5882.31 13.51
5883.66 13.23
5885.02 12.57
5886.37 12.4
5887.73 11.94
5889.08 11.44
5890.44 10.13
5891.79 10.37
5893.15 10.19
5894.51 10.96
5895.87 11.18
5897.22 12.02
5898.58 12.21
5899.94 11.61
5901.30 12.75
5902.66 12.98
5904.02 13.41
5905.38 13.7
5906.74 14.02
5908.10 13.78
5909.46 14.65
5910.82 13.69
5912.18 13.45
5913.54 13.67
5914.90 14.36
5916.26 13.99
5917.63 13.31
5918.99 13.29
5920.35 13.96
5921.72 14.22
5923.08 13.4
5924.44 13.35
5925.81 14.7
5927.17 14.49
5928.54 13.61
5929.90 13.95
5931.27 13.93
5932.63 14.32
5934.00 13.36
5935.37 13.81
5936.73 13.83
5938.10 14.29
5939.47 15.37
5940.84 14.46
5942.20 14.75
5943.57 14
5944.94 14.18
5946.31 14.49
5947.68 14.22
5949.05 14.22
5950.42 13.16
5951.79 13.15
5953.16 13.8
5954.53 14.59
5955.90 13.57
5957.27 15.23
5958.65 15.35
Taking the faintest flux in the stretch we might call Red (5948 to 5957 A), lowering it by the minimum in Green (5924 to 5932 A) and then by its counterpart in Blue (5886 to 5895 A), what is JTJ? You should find -10.3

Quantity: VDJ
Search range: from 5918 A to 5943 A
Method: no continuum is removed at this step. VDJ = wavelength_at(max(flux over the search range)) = 5939.47 A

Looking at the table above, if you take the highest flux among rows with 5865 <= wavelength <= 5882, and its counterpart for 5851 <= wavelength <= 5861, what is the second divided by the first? 1.01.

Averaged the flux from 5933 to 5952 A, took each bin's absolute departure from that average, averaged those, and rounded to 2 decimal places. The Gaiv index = 0.46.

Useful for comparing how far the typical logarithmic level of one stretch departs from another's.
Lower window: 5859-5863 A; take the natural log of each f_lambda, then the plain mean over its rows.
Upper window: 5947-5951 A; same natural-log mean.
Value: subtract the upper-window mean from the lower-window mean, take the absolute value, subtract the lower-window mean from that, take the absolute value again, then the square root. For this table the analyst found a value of 1.62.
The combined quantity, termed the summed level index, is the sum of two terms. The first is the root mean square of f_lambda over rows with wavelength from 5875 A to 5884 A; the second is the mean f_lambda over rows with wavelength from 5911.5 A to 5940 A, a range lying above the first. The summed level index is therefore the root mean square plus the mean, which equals 27.6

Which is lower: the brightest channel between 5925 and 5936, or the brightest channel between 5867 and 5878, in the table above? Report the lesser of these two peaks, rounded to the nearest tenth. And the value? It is 14.7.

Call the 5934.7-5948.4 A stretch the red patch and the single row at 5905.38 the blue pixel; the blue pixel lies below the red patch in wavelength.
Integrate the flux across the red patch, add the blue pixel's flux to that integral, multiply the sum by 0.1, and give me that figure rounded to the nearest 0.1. 21.0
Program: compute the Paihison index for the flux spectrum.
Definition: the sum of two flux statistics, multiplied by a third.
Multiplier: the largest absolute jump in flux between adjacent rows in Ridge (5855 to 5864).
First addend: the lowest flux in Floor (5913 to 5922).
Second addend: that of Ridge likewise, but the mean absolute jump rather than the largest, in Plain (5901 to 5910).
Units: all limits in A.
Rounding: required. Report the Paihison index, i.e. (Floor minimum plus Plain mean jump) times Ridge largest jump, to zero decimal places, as 22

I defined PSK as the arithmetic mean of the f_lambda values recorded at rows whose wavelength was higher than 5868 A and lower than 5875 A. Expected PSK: 14.0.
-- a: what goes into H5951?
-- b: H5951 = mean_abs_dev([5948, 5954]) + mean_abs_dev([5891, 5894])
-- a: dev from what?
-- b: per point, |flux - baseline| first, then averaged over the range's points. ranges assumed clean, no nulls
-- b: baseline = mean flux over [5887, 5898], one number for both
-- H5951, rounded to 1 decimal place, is 3.3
